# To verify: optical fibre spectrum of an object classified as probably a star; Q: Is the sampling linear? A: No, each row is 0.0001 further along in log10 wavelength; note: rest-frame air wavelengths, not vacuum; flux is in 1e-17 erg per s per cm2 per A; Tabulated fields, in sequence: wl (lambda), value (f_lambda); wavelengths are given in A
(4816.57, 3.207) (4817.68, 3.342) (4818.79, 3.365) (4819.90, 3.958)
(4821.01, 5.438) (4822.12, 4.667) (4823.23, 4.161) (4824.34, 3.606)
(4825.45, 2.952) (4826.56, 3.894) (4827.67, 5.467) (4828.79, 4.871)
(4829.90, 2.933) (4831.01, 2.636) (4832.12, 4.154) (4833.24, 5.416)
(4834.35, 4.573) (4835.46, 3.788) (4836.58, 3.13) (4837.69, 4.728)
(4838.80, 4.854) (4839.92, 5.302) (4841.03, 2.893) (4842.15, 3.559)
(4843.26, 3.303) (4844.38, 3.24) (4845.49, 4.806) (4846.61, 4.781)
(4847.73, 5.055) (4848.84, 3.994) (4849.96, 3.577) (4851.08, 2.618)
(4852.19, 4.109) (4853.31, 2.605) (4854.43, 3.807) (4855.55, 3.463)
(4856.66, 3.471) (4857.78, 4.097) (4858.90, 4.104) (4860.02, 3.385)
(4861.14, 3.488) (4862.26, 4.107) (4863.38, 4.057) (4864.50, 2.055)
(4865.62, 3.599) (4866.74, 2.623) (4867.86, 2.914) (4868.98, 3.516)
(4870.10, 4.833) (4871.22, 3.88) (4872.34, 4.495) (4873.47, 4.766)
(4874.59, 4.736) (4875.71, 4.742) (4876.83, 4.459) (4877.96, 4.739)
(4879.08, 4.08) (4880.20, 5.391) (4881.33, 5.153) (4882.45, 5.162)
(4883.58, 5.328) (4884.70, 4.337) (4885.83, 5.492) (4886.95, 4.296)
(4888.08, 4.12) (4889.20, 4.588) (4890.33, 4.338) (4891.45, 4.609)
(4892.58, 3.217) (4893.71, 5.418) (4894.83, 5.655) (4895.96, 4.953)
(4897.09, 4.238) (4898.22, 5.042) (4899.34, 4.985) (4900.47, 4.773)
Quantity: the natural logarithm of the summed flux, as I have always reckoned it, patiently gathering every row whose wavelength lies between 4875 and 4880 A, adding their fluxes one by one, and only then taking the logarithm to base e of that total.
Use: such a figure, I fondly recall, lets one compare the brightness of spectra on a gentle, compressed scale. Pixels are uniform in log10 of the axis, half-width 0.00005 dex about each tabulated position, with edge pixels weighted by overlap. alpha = 2.89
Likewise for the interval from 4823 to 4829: 3.22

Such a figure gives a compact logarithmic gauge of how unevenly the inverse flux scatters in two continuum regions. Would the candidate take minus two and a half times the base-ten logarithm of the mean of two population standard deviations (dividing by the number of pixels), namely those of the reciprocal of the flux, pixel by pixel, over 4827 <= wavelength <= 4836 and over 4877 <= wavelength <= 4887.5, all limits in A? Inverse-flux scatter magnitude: 3.4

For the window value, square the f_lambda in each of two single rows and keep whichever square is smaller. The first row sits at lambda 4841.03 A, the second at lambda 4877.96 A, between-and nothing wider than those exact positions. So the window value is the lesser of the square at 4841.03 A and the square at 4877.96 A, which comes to 8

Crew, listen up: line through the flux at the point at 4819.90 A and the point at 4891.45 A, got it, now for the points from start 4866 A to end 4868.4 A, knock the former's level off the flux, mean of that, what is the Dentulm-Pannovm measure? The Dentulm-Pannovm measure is -1.6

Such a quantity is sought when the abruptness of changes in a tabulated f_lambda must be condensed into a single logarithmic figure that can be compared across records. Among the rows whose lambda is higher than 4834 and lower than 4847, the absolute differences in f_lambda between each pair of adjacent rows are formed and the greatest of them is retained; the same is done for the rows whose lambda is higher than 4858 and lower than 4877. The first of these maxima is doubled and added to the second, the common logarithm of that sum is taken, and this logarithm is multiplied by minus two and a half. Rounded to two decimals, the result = -2.08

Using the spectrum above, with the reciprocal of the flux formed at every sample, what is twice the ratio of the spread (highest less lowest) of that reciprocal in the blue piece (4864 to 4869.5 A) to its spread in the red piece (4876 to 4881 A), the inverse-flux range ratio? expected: 7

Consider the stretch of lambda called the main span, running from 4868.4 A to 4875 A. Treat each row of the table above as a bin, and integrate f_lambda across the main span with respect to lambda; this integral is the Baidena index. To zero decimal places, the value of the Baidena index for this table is 29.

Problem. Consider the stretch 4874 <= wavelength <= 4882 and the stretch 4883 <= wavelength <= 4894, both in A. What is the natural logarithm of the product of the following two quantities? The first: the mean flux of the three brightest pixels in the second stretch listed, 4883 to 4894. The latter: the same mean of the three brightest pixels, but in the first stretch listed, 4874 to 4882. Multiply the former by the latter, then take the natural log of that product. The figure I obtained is 3.32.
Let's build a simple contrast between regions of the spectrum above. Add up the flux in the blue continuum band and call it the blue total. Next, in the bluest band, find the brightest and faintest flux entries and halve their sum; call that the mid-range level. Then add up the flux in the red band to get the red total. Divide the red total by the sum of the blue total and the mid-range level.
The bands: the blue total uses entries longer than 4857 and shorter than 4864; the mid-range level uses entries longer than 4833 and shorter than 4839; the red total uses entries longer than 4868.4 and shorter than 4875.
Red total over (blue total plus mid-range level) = 0.95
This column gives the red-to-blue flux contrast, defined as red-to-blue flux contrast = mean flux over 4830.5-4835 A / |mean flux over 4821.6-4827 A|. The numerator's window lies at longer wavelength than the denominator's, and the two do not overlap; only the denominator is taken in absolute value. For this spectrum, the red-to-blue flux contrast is 1.09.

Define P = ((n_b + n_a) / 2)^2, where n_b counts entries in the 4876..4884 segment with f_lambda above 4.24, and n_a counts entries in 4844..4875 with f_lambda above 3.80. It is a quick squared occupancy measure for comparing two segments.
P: 110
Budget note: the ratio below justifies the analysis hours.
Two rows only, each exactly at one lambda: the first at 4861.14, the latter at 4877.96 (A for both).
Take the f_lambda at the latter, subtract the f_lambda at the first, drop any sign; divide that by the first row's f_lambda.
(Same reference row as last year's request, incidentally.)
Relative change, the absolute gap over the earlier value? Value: 0.36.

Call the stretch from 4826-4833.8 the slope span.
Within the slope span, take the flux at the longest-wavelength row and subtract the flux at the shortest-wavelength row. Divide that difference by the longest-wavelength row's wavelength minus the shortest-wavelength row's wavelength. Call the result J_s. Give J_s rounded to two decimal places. 0.23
